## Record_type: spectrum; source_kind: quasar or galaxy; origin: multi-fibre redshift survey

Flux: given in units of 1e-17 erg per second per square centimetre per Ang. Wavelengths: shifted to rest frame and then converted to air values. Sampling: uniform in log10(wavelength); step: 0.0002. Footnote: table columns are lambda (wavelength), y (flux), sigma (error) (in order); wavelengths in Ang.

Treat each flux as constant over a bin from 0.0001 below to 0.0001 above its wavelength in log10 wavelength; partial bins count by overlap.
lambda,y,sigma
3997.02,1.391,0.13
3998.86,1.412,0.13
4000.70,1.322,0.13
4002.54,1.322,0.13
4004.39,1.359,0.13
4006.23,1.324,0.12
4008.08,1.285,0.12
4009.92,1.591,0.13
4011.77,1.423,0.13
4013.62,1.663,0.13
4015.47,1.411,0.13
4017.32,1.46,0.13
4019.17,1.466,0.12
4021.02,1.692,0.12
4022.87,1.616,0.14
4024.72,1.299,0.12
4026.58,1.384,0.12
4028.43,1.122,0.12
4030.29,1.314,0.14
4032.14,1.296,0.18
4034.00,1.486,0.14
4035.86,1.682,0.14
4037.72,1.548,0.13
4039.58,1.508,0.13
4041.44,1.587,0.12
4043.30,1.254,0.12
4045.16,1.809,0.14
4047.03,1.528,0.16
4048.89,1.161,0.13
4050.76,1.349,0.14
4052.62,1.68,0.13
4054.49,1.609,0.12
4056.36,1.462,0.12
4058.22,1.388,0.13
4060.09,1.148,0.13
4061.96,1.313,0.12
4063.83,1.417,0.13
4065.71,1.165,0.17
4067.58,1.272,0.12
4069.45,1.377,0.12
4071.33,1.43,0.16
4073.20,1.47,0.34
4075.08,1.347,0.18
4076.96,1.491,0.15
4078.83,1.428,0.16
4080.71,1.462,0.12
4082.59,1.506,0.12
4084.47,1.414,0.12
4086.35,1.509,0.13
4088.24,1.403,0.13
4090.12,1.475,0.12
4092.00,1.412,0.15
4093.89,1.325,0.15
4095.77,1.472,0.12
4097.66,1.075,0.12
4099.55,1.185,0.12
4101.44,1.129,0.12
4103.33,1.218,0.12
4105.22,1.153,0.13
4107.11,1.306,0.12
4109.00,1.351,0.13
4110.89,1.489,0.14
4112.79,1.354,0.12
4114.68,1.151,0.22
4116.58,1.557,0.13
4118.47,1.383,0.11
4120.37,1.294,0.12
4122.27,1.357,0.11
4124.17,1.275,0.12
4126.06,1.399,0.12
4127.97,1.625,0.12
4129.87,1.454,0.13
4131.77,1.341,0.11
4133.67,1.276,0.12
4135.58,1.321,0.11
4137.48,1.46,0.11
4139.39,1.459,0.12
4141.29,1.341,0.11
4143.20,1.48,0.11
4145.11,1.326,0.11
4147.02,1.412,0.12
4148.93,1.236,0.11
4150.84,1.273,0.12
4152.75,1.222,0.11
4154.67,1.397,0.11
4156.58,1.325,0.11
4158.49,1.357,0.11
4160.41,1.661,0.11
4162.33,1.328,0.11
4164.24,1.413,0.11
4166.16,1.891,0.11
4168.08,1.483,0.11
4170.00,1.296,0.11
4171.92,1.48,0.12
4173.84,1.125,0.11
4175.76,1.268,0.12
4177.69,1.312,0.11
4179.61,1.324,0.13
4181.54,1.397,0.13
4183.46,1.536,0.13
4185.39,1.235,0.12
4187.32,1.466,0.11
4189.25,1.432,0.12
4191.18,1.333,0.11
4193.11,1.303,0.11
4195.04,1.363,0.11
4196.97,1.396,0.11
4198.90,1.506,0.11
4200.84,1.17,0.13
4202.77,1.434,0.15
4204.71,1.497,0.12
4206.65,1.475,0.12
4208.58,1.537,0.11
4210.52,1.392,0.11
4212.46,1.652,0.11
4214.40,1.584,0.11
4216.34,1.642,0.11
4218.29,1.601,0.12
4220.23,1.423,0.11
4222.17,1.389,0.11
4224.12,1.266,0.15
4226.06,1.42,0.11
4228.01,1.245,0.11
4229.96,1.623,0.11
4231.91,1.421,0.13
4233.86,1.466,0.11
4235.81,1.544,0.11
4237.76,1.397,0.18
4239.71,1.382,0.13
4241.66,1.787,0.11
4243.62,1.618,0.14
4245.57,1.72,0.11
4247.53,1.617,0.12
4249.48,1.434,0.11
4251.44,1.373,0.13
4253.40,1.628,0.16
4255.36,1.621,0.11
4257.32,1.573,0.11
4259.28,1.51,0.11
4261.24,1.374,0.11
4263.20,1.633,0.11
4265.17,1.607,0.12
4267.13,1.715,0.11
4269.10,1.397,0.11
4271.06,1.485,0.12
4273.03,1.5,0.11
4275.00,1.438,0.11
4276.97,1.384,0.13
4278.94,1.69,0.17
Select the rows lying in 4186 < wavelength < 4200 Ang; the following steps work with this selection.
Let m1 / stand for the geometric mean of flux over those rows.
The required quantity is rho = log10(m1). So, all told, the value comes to 0.146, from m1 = 1.40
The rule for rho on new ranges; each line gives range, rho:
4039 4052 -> 0.159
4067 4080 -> 0.146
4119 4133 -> 0.142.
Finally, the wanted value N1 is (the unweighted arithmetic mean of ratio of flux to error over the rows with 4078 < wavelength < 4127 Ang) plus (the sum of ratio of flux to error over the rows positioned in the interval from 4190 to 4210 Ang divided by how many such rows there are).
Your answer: 22.6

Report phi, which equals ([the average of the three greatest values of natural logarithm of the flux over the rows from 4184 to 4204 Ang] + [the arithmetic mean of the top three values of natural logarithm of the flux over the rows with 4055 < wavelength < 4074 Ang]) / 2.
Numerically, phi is 0.379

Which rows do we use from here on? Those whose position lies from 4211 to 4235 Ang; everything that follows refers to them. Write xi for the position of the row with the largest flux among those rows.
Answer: 4212.46 Ang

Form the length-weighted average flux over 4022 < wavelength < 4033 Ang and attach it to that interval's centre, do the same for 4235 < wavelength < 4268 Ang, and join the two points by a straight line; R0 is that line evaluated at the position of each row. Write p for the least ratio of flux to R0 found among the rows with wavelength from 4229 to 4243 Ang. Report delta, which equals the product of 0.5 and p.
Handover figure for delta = 0.45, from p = 0.892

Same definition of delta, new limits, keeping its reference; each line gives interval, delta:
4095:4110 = 0.38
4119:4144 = 0.44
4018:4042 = 0.42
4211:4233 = 0.40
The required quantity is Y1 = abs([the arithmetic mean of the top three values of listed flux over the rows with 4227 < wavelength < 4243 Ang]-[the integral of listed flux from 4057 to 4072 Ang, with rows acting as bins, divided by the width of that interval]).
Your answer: 0.34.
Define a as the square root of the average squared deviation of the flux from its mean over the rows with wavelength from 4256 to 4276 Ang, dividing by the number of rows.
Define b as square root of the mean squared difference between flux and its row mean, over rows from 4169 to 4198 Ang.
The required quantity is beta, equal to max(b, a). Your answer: 0.10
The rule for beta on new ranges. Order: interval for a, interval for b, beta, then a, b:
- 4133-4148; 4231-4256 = 0.13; 0.07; 0.131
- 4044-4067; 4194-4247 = 0.20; 0.20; 0.142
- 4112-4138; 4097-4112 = 0.13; 0.12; 0.127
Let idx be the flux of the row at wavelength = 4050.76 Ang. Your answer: 1.349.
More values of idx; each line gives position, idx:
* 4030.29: 1.314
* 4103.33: 1.218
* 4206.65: 1.475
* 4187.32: 1.466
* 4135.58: 1.321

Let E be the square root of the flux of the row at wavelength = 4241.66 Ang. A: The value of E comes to 1.34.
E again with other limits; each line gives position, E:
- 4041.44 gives 1.26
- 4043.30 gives 1.12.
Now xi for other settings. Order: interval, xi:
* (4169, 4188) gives 4183.46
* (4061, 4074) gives 4073.20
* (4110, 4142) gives 4127.97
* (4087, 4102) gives 4090.12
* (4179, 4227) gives 4212.46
